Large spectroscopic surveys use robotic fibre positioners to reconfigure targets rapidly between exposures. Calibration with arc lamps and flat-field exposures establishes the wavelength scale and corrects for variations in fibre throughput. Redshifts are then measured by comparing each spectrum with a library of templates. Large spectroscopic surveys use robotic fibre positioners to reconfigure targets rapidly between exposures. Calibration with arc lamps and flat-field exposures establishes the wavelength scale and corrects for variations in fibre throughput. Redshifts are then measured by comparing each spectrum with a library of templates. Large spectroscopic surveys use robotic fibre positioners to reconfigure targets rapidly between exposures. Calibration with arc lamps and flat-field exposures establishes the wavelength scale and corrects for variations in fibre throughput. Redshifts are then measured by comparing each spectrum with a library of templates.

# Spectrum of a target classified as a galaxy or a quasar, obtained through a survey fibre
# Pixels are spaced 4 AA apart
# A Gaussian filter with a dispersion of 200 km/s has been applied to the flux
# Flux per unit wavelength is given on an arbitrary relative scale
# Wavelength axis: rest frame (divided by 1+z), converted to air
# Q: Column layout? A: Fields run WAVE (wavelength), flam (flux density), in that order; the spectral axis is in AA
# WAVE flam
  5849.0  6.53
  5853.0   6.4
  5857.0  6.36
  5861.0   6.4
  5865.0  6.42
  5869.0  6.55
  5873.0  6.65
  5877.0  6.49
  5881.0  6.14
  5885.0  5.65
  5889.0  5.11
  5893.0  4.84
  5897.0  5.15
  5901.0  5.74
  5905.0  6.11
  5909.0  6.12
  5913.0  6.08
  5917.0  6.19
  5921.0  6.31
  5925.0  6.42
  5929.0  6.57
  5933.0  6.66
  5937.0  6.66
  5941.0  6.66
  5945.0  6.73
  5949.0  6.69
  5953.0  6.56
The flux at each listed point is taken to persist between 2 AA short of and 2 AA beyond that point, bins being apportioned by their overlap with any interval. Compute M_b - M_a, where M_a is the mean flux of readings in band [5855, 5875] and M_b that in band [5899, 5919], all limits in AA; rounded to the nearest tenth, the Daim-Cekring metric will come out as -0.4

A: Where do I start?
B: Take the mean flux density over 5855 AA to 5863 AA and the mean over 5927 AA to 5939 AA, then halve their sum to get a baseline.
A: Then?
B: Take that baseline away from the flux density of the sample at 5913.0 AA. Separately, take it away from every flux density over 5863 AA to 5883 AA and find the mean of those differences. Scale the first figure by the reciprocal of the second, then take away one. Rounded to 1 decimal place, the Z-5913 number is 6.7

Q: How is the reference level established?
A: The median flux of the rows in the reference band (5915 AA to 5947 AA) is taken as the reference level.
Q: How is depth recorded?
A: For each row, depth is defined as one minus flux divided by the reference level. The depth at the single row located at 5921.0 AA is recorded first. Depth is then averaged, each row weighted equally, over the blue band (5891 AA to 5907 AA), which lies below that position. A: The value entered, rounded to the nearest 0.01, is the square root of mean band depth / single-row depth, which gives 1.95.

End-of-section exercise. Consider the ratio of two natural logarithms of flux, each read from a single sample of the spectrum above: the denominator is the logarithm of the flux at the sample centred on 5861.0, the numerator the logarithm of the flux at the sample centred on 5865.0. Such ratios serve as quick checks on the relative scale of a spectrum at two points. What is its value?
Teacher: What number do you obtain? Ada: 1.00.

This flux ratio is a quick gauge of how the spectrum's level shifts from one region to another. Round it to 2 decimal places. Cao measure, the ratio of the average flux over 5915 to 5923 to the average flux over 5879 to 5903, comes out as 1.15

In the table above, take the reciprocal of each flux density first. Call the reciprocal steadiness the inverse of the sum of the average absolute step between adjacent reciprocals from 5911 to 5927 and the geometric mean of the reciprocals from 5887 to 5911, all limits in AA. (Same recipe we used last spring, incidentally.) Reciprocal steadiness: 5.40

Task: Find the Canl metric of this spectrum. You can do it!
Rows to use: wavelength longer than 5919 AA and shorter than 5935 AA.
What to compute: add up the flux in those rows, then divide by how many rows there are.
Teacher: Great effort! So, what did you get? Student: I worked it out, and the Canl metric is 6.49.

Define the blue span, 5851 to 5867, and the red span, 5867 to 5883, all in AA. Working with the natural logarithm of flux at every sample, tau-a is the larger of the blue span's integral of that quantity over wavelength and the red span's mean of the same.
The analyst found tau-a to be 29.7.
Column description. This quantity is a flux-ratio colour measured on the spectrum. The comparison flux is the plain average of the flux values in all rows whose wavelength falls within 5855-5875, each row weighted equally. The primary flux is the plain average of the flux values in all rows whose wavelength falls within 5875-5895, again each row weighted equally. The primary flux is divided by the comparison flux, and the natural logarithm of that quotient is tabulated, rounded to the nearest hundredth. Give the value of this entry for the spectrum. -0.14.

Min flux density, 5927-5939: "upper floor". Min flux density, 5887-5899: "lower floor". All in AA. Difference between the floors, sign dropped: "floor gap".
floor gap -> 1.7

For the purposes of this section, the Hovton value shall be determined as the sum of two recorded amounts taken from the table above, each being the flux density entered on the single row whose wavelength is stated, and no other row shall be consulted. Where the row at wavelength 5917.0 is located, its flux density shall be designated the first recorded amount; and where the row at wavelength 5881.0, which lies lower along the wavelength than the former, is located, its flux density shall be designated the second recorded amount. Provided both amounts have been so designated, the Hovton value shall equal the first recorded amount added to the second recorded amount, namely 12.3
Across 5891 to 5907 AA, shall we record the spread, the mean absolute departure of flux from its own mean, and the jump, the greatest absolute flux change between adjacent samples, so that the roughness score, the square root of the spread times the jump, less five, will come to -4.48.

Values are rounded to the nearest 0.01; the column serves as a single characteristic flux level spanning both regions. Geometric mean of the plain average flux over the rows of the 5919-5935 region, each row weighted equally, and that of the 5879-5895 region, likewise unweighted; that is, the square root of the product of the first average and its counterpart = 5.94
